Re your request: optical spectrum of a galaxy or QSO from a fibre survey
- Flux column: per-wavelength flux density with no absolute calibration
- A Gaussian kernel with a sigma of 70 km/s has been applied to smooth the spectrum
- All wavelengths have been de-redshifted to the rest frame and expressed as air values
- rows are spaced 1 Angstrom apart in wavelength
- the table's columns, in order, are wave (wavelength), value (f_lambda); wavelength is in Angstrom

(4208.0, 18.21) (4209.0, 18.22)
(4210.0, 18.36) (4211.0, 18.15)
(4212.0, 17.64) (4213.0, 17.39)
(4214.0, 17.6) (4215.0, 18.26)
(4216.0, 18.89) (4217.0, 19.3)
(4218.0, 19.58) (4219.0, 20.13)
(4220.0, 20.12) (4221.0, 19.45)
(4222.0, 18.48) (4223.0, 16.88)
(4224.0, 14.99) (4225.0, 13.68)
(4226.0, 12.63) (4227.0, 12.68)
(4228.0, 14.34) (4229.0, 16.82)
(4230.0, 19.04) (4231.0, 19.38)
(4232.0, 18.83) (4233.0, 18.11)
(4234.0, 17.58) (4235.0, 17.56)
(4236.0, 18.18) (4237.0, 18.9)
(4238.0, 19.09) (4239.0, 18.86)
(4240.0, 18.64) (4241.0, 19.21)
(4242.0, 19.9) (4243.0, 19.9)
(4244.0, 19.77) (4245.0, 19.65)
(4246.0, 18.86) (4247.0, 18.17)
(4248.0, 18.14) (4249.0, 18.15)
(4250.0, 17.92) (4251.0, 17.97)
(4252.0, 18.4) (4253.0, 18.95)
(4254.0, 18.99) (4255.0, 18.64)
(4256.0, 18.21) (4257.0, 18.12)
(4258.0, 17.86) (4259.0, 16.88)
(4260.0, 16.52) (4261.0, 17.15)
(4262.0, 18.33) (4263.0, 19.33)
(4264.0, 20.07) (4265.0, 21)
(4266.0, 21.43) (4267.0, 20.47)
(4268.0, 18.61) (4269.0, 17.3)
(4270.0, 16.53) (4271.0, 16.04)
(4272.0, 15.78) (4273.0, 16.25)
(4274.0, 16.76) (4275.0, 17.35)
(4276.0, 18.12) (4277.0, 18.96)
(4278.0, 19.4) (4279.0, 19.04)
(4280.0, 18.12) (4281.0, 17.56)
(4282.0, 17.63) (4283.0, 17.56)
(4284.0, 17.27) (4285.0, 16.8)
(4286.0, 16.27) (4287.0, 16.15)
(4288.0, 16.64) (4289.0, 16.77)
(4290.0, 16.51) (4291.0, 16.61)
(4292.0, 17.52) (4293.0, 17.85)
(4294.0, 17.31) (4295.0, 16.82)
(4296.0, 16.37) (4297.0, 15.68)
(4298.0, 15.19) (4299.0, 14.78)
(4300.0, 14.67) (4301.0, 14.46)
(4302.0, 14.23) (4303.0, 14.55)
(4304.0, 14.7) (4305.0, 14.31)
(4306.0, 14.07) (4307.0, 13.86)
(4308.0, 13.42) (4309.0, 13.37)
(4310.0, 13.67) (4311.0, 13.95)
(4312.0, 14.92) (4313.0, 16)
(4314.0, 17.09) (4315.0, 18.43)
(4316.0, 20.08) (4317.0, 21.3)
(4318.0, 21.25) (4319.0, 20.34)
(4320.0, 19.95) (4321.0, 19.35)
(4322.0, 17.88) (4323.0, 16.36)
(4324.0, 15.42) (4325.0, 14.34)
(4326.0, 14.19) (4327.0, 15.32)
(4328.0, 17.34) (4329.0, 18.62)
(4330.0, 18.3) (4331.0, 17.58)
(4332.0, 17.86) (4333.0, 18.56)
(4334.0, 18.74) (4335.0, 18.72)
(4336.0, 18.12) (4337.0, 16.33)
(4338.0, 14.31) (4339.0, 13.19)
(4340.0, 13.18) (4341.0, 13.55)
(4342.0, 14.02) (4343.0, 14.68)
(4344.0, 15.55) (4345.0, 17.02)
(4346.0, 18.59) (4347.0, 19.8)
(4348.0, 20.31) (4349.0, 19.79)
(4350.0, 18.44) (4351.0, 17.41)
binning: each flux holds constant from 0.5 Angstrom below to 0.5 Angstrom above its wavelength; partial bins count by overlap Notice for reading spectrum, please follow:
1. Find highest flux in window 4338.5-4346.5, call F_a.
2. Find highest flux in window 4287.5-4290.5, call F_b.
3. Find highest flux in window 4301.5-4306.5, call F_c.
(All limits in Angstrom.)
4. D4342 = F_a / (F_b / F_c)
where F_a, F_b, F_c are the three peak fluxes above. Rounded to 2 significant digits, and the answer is 16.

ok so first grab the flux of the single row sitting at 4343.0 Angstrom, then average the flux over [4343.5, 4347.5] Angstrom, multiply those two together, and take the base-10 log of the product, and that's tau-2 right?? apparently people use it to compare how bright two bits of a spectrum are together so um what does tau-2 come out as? 2.42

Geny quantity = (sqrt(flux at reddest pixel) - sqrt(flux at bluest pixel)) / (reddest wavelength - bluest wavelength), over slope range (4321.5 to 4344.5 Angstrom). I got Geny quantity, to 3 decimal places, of -0.013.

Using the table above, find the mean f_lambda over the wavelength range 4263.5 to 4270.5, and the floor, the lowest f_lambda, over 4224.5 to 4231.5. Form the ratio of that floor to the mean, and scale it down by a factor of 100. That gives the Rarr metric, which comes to 0.0065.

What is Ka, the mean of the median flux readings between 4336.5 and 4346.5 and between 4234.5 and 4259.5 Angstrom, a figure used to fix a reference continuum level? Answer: 16.6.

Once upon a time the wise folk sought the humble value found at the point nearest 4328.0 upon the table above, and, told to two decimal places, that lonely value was 17.34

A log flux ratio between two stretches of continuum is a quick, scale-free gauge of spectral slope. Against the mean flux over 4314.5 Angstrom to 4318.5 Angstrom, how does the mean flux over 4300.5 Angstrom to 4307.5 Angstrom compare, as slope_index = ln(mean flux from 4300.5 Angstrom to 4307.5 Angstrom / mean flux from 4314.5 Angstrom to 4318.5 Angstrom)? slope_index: -0.35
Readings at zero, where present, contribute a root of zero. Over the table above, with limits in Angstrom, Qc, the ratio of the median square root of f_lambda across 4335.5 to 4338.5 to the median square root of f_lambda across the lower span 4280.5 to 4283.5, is 0.96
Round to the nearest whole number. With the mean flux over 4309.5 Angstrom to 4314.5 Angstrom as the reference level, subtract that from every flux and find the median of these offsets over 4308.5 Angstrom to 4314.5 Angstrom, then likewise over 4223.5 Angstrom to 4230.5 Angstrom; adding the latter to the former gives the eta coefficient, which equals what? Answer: -1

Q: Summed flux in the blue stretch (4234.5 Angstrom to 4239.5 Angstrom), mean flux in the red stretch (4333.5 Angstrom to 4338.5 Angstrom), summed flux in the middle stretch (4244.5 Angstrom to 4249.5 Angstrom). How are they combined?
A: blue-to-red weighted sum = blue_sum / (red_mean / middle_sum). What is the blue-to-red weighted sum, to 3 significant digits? 499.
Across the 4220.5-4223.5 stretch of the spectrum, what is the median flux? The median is 18.5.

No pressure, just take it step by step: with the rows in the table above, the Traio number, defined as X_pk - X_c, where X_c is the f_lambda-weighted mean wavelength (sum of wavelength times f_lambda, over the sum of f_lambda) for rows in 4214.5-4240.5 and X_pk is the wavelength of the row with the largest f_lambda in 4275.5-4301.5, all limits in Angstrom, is 50.5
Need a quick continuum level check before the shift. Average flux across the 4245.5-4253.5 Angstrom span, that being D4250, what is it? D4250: 18.3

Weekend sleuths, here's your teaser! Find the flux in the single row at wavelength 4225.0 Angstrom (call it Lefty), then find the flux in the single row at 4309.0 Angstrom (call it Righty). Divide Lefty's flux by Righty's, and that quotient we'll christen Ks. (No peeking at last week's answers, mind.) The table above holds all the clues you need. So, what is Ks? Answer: 1.02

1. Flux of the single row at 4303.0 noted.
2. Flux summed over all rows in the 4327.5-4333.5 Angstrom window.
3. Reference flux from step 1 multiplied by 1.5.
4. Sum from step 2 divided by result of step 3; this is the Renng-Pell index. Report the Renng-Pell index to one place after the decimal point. 5.0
